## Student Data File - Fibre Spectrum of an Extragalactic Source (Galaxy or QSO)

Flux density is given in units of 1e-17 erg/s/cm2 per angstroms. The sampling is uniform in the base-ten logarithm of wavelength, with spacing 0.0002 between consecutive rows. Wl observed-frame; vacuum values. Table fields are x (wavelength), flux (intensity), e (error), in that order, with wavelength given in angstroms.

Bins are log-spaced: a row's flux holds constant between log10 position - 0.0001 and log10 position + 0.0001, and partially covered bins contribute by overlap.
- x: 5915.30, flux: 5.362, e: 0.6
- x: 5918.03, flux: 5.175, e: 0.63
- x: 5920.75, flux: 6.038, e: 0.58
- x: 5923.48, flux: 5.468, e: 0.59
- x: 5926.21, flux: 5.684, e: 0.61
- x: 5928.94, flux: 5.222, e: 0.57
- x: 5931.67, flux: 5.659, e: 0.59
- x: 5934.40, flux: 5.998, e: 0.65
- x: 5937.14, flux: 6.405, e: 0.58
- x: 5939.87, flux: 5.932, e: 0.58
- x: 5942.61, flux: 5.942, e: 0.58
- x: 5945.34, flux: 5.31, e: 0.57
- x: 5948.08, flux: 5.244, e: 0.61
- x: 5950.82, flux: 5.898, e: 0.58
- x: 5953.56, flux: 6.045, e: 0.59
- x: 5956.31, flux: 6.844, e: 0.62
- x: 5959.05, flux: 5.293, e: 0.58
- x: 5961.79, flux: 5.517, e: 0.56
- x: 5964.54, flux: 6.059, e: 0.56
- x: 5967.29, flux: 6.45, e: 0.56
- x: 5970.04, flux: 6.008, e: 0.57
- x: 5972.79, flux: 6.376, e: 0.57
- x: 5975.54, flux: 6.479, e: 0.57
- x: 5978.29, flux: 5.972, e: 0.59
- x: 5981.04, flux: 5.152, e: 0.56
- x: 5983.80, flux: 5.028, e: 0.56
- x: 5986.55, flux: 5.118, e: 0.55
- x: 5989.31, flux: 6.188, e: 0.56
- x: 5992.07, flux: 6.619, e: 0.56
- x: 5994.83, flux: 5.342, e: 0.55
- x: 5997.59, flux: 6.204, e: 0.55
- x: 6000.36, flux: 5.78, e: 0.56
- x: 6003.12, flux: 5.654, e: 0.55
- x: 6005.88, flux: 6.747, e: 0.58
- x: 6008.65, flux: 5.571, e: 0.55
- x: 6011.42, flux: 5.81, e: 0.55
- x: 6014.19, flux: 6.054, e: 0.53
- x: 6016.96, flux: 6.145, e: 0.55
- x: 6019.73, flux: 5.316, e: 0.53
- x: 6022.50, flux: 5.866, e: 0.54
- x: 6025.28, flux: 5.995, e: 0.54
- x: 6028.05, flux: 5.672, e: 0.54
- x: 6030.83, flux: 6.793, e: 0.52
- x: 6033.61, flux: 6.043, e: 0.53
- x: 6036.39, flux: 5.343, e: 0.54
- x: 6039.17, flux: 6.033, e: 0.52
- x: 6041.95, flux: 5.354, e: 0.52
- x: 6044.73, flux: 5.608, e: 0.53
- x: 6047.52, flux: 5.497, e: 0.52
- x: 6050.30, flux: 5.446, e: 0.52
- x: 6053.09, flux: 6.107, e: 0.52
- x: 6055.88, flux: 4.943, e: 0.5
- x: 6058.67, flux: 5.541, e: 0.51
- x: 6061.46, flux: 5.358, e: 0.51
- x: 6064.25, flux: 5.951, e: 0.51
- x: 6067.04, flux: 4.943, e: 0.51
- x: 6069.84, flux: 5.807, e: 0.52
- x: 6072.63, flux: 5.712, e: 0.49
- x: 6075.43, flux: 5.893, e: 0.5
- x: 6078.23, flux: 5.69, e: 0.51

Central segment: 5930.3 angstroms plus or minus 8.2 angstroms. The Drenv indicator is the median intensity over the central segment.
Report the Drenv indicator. 5.67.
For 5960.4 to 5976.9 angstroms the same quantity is 6.22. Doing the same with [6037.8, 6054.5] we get 5.55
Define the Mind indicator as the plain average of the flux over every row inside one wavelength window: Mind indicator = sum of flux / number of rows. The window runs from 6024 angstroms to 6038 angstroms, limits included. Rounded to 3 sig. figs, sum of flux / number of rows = 5.97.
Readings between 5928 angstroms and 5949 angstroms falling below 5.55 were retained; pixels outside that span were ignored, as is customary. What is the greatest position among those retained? 5948.08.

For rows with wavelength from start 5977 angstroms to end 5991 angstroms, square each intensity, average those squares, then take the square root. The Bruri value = 5.51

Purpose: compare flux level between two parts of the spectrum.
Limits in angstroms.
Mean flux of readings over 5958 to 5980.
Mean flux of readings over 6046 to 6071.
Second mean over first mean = 0.92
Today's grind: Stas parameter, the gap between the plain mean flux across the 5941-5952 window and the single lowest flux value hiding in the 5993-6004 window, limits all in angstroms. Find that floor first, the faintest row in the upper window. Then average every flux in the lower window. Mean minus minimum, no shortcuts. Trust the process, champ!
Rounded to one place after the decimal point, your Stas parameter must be 0.3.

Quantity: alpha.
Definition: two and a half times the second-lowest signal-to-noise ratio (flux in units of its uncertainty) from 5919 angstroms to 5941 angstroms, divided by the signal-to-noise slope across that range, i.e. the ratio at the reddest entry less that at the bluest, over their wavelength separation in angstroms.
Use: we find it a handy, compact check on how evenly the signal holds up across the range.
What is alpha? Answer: -2413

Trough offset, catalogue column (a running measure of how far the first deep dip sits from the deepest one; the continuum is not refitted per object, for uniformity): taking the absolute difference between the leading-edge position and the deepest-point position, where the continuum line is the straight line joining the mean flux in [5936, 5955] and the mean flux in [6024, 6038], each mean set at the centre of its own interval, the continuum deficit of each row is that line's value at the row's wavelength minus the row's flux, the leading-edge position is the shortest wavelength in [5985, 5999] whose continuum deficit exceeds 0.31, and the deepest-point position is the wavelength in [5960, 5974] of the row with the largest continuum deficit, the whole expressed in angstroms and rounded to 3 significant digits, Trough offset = 24.8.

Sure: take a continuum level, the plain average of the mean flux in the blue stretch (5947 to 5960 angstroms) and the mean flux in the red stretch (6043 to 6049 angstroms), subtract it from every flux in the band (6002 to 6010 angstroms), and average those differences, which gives 0.28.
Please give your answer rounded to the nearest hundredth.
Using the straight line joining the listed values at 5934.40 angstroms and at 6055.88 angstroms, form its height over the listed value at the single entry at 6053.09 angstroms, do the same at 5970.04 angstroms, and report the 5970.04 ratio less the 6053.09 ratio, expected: 0.13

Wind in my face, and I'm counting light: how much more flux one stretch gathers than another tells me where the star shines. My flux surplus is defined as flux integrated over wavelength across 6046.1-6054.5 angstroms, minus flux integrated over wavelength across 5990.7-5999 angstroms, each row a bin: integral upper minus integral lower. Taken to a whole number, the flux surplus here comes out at -3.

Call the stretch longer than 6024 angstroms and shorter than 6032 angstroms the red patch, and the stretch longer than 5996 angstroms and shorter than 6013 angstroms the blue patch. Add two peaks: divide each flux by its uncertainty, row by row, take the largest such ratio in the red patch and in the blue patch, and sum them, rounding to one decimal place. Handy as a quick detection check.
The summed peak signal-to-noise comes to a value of 24.7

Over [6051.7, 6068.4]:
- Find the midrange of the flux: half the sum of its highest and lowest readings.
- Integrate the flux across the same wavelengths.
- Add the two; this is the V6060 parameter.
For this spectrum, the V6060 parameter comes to 97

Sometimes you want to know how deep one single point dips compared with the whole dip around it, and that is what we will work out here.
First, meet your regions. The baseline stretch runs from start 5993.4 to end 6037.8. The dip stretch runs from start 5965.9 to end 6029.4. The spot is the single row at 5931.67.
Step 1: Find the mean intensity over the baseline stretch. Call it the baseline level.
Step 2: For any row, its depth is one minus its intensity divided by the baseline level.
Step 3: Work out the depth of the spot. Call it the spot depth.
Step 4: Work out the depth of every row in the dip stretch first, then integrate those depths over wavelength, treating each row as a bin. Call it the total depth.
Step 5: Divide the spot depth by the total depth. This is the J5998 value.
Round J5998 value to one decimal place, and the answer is 1.3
